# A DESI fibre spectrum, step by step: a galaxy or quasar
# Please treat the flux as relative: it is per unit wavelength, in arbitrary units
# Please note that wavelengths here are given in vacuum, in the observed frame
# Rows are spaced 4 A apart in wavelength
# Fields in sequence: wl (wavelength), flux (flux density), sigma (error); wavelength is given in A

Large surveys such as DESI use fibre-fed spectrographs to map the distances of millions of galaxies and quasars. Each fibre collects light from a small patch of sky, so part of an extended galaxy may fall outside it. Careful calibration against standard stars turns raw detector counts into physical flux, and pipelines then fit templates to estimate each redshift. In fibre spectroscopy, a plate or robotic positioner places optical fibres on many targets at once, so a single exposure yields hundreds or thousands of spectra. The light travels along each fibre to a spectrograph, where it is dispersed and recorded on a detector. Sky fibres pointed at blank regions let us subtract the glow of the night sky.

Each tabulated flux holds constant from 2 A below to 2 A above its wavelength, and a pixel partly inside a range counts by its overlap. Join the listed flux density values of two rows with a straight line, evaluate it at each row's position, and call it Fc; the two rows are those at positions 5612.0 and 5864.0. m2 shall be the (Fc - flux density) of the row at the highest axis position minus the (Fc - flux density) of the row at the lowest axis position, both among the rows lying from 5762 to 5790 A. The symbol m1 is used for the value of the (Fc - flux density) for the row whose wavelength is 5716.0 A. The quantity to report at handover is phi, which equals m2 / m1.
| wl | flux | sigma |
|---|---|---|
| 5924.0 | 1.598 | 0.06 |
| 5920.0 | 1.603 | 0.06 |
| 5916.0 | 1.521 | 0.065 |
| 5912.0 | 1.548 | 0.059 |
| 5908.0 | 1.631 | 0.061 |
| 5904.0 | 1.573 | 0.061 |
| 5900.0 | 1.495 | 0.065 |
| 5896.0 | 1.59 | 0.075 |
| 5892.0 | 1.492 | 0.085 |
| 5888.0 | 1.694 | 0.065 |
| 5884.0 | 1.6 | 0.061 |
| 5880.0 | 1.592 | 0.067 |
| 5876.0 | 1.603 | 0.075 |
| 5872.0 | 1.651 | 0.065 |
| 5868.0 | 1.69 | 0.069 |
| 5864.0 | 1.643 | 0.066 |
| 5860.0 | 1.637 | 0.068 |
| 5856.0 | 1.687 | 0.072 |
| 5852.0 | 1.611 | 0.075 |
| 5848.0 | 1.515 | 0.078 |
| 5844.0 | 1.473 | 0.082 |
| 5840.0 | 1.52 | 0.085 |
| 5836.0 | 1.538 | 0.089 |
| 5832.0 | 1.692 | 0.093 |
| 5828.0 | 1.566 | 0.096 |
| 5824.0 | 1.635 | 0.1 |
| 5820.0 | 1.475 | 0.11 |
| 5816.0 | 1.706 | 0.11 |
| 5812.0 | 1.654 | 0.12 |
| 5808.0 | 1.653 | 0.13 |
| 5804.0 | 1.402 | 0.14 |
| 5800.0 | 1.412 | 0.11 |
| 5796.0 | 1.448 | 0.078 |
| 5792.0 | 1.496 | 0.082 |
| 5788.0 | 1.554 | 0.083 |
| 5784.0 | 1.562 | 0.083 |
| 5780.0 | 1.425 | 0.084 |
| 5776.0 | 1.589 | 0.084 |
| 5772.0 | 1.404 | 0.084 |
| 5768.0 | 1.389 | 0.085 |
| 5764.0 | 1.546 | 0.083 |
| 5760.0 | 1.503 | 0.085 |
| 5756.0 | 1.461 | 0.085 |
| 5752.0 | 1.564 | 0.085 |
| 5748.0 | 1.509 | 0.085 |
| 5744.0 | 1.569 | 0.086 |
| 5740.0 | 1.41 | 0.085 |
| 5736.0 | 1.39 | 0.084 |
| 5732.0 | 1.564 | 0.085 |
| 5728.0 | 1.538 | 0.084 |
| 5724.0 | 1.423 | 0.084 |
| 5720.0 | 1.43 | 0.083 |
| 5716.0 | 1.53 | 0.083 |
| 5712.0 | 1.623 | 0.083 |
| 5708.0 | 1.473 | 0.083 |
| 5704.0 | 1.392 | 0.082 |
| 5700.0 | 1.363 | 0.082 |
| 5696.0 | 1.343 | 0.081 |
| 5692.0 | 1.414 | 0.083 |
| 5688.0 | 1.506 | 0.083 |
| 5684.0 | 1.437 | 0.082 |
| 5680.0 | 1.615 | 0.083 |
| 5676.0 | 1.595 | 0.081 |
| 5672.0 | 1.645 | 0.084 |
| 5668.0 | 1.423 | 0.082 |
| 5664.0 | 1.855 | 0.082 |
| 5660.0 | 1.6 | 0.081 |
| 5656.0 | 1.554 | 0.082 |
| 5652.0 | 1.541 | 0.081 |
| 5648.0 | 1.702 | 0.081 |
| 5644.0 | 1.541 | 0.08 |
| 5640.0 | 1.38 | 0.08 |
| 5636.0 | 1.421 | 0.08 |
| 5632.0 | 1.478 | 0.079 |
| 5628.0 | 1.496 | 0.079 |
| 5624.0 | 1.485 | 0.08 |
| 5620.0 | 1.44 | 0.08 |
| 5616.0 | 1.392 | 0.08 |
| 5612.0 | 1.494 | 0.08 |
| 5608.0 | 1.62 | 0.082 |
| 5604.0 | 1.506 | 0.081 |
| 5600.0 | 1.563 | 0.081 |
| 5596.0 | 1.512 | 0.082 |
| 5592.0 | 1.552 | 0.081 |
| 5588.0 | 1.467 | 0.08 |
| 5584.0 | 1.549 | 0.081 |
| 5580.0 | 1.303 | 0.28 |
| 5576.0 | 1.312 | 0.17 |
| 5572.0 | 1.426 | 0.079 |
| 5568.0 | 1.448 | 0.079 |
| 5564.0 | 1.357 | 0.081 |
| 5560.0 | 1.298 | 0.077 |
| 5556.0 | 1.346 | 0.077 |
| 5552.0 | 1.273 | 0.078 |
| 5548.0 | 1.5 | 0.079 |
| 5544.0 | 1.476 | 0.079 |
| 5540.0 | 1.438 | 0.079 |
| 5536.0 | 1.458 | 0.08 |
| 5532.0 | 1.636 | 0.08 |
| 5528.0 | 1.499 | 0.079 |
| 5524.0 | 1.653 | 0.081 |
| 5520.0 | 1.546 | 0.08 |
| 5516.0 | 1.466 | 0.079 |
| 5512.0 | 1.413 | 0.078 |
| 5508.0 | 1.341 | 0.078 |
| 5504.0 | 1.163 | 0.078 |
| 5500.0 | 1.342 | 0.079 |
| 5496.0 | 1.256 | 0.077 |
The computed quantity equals 0.2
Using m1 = 0.025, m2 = 0.01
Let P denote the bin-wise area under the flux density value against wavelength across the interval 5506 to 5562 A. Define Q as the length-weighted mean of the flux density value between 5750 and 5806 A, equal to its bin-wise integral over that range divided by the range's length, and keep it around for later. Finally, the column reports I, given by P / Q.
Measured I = 54.9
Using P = 81.4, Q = 1.48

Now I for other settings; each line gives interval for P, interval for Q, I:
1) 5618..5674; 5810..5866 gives 54.0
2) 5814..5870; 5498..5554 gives 62.1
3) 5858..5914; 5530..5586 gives 63.4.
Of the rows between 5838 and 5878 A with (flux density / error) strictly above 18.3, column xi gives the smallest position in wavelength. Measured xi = 5848.0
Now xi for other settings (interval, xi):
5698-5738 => 5712.0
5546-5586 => 5548.0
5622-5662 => 5624.0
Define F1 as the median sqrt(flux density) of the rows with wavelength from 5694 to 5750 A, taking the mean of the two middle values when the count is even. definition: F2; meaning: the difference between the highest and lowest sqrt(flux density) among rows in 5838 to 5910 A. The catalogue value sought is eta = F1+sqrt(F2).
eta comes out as 1.50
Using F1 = 1.20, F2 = 0.09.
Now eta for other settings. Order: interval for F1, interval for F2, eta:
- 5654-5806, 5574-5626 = 1.59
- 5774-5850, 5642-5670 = 1.65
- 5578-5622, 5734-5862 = 1.58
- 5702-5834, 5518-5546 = 1.52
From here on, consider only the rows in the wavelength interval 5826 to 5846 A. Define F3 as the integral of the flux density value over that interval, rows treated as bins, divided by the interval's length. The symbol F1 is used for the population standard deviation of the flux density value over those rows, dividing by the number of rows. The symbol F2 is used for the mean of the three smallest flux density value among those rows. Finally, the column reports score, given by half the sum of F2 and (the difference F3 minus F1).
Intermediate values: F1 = 0.074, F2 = 1.51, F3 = 1.56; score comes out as 1.50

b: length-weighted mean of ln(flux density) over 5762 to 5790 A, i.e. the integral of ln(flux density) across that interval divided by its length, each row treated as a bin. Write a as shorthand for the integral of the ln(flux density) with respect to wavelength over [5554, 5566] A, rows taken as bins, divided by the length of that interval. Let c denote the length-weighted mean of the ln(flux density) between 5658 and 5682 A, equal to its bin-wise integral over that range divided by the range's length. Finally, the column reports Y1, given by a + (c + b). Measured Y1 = 1.17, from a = 0.29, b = 0.40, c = 0.481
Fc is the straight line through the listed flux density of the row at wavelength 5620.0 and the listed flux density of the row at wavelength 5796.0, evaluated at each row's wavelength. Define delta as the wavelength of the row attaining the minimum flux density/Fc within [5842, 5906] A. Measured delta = 5844.0 A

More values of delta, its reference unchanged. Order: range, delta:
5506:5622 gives 5552.0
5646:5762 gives 5696.0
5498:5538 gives 5504.0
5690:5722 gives 5696.0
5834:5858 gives 5844.0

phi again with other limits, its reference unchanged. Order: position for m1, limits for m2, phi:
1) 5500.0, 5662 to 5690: 4.2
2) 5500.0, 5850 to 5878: 0.3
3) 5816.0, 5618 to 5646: 0.9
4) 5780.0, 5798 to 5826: -1.2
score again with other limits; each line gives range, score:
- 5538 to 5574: 1.31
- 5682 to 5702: 1.36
